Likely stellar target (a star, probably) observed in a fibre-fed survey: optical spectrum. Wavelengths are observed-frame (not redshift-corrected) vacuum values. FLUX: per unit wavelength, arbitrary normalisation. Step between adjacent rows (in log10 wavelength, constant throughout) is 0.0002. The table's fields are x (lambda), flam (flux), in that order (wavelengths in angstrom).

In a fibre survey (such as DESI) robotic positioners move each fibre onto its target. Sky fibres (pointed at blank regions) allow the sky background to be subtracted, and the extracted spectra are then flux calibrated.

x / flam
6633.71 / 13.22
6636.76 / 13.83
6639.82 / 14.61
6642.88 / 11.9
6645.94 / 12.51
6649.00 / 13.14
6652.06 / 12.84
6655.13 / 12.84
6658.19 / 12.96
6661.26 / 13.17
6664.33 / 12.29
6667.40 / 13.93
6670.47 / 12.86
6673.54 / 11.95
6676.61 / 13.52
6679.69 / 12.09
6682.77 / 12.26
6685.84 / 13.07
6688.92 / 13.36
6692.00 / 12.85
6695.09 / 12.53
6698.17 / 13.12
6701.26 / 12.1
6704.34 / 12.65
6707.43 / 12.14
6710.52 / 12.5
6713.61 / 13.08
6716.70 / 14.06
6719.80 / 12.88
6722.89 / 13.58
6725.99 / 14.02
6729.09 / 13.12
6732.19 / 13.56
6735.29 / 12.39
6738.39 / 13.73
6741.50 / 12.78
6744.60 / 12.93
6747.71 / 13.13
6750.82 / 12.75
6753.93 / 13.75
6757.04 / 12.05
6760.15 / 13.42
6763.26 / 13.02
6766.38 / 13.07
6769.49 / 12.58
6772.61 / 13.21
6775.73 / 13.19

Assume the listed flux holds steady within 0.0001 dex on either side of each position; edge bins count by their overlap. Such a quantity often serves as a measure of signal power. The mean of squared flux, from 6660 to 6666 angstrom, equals 162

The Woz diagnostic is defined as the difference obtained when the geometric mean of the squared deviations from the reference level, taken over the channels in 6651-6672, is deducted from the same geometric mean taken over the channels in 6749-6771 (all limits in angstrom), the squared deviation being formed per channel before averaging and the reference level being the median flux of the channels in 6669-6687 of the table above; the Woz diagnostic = -0.1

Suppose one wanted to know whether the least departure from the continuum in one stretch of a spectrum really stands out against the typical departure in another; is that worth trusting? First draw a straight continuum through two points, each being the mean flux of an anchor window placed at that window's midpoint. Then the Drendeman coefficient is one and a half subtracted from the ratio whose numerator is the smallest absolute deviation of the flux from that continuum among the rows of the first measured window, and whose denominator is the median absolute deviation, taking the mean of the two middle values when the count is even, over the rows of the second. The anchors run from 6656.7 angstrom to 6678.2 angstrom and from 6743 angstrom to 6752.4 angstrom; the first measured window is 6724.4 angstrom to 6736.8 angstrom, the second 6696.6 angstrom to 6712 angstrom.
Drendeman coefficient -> -1.10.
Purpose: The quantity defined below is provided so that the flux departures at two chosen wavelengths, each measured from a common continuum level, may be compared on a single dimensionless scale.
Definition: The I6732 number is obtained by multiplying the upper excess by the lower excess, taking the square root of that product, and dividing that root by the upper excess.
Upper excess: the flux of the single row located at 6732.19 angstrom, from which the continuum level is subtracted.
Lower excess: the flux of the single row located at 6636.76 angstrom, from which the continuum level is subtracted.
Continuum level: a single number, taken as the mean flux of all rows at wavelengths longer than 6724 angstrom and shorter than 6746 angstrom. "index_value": 1.3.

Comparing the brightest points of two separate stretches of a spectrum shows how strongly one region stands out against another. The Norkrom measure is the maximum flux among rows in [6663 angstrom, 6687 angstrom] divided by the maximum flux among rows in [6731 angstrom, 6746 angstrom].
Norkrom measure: 1.01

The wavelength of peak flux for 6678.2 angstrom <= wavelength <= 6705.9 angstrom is 6688.92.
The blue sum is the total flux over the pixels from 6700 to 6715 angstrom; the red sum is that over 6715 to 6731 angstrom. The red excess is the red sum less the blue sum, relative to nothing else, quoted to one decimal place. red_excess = 5.2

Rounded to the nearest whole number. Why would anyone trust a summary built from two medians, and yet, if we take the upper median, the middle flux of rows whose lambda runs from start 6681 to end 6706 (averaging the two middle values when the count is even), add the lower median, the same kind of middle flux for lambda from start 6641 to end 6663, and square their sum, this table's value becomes 655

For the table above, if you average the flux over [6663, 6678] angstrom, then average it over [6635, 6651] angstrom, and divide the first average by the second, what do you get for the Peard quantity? 0.98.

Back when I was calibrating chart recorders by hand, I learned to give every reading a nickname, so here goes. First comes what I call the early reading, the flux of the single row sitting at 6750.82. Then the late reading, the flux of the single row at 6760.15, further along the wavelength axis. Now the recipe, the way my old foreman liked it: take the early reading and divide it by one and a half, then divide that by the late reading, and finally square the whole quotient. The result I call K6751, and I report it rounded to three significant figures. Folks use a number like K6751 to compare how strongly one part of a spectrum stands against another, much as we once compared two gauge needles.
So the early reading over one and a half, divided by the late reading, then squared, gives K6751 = 0.401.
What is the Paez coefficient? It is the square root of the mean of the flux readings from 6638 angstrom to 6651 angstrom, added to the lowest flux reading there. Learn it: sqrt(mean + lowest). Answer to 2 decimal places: 4.99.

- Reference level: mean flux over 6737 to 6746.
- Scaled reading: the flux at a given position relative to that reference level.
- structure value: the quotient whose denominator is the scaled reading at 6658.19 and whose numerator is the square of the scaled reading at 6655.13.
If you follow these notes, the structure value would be 0.97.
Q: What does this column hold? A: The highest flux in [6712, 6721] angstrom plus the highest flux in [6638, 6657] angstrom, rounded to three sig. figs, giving 28.7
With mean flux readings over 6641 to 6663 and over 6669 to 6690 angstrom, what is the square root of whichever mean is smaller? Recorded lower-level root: 3.57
